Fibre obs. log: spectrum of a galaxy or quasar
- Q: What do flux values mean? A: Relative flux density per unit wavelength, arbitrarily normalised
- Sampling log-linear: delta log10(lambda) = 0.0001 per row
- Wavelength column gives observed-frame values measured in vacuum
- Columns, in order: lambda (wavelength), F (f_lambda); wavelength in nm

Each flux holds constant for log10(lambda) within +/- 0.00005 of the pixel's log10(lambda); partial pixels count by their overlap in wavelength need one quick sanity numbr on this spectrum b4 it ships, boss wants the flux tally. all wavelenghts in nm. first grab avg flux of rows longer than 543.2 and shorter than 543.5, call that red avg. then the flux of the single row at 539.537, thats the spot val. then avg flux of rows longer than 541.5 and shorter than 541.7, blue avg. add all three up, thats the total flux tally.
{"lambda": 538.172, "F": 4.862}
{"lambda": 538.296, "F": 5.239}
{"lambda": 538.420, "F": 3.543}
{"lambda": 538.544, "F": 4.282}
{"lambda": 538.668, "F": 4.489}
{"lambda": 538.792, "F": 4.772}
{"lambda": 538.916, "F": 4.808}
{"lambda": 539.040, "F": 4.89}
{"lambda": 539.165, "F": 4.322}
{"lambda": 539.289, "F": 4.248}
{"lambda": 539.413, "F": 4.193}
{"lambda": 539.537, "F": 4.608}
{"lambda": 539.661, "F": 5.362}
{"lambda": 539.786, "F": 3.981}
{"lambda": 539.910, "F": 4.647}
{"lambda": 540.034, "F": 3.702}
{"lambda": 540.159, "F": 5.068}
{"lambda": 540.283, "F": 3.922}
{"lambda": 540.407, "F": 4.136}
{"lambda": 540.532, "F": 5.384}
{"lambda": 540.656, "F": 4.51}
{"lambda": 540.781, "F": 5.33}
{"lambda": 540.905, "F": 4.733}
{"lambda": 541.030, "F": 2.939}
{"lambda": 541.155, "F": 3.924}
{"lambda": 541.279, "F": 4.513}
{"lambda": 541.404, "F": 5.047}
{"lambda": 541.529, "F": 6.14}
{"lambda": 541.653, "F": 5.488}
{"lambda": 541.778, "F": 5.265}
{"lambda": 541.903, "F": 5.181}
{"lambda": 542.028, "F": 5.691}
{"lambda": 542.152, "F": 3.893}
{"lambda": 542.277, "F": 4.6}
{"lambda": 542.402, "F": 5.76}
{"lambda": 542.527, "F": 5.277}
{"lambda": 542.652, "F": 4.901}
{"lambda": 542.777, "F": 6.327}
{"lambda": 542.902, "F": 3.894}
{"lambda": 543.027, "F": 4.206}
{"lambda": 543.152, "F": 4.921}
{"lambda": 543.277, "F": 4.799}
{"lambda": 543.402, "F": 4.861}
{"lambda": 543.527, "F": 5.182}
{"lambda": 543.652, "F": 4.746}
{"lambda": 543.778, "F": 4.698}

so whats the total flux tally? 15.3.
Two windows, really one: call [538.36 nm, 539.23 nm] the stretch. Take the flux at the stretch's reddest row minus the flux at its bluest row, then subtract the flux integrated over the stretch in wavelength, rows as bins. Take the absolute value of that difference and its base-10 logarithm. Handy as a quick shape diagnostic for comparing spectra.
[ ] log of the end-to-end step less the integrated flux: 0.49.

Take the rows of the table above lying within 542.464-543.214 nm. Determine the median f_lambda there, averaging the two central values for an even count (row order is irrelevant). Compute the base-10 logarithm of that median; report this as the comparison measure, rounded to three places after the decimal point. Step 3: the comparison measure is 0.691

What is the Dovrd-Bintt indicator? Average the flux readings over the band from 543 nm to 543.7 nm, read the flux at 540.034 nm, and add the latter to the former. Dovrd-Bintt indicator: 8.5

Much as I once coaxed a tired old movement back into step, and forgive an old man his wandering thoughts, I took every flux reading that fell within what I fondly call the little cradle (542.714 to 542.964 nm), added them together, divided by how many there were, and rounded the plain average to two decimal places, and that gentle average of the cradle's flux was 5.11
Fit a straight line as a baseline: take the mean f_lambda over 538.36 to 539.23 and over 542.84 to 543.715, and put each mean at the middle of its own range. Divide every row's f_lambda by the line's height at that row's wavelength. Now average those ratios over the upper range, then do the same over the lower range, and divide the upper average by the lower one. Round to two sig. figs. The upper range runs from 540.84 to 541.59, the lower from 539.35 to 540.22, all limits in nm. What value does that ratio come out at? 0.99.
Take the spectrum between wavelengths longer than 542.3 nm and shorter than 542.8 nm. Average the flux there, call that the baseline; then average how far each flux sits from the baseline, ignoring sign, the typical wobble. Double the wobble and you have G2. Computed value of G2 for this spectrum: 1.0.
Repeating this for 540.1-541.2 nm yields 1.3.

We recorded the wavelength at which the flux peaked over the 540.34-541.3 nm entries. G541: 540.532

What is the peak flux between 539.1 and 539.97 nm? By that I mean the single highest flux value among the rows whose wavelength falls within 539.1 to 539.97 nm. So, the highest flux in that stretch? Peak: 5.362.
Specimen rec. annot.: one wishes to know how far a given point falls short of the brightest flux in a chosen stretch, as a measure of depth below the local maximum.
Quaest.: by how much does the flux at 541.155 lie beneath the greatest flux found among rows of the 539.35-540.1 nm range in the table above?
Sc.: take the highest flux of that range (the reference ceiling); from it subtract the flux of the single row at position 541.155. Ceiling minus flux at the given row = 1.4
